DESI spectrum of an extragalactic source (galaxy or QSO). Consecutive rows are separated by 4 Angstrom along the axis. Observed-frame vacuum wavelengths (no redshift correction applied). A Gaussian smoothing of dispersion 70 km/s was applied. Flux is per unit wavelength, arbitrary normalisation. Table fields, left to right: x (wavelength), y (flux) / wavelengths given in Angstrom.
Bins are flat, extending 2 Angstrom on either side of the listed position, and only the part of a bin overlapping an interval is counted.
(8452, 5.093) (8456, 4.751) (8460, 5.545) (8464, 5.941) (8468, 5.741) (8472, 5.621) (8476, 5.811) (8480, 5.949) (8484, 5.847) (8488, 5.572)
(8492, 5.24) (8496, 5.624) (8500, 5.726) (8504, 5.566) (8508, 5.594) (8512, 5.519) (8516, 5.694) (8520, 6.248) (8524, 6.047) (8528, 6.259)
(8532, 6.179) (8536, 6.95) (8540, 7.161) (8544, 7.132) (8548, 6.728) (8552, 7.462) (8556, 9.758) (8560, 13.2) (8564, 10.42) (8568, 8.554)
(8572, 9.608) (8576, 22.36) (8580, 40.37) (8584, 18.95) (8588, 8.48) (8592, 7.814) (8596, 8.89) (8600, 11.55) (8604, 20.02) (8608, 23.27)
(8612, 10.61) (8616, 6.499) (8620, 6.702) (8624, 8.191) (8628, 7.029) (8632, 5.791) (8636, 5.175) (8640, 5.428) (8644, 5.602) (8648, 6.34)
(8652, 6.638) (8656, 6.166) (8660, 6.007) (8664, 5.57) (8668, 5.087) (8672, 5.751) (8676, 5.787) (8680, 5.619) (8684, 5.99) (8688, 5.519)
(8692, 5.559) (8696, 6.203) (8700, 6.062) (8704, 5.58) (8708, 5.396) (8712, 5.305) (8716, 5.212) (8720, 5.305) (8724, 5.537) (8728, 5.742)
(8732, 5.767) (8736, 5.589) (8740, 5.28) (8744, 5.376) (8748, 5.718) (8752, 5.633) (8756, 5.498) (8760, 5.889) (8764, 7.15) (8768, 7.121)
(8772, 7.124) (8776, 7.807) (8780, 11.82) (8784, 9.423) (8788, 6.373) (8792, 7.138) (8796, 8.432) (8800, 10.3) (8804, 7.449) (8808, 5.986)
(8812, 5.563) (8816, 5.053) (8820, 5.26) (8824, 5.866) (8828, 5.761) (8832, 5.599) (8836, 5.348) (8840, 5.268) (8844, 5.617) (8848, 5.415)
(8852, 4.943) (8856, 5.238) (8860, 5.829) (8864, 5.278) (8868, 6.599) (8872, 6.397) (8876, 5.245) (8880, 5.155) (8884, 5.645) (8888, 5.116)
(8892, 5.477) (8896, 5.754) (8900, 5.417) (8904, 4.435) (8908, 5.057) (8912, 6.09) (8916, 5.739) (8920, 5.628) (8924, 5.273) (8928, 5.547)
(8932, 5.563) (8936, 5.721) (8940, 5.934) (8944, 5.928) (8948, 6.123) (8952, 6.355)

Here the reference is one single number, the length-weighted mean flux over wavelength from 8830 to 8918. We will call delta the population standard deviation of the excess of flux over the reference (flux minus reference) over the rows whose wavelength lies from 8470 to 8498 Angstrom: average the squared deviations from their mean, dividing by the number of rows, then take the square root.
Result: 0.22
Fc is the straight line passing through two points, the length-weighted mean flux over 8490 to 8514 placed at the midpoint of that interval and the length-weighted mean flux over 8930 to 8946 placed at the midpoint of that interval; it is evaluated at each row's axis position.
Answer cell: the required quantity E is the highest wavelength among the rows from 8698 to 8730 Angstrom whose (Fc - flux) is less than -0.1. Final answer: 8700 Angstrom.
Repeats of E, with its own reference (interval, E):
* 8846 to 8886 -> 8872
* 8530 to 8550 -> 8548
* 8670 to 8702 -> 8700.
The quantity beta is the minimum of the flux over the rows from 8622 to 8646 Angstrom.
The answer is 5.175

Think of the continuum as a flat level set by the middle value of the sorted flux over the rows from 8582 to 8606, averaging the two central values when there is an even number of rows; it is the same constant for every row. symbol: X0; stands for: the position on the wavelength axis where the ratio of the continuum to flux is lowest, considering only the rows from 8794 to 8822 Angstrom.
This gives 8800 Angstrom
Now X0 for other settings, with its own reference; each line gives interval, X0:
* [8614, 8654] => 8624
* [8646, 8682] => 8652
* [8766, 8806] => 8780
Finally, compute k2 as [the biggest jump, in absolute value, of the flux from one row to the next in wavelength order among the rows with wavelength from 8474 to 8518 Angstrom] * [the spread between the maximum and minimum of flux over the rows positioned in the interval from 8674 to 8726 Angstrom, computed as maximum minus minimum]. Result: 0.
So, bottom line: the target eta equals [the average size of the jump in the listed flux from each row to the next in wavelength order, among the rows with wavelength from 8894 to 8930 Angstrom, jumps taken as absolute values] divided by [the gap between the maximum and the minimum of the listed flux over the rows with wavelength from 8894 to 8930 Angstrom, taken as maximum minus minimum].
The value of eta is 0.31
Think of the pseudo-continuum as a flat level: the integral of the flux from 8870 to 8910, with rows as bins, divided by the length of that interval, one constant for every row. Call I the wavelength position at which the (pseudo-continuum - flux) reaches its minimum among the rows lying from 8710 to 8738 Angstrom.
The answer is 8732 Angstrom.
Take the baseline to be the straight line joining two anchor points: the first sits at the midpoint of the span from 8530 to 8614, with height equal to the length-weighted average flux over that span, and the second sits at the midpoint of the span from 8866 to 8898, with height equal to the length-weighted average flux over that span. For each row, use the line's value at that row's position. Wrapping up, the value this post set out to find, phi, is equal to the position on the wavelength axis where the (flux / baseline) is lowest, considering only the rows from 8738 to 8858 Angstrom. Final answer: 8740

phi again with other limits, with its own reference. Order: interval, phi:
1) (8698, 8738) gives 8716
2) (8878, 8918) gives 8904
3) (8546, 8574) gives 8548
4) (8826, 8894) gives 8852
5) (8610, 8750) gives 8636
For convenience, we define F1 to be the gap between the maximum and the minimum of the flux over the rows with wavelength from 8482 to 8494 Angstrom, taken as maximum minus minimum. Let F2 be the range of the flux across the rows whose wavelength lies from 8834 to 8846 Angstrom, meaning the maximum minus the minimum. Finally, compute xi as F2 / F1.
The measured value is 0.6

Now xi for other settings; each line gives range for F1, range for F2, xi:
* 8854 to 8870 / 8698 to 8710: 0.5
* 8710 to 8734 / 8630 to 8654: 2.6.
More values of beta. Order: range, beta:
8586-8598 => 7.814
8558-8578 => 8.554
